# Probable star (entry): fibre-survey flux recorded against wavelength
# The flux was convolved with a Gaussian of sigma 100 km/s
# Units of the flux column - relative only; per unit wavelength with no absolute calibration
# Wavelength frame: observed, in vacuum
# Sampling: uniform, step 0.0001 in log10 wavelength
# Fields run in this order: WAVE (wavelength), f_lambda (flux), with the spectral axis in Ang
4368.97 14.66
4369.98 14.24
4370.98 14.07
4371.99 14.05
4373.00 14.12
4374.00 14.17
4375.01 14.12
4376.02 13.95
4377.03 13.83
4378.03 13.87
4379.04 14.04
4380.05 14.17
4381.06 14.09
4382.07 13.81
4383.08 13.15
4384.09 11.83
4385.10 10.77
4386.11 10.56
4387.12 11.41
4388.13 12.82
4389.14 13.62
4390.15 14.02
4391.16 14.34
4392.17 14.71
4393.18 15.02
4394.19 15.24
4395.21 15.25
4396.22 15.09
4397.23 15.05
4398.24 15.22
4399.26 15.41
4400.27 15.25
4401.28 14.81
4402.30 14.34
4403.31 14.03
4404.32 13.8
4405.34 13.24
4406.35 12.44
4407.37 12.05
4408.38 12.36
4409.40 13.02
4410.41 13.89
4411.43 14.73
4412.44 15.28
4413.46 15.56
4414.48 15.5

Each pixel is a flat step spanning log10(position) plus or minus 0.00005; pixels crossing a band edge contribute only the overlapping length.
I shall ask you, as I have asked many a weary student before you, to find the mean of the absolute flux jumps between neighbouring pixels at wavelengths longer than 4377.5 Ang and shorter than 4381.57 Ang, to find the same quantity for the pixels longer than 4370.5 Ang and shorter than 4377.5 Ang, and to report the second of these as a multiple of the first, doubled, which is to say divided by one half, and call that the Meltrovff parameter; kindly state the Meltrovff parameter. 1.3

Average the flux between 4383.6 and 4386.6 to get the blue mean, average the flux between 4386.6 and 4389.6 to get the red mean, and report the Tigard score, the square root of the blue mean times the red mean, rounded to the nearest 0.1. 11.8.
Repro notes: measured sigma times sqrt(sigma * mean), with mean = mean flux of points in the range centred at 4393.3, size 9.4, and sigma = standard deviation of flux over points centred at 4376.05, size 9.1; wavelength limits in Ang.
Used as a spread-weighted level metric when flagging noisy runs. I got 0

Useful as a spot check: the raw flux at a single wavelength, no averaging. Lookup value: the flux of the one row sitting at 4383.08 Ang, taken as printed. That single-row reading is 13.15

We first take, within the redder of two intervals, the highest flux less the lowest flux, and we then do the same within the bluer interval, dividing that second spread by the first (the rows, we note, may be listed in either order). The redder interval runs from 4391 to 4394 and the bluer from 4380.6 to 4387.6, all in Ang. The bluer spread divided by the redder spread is 5.2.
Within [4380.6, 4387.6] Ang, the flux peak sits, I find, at 4381.06 Ang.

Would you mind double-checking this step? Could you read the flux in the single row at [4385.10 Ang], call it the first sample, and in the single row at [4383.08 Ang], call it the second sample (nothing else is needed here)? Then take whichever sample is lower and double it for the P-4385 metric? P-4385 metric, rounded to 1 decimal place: 21.5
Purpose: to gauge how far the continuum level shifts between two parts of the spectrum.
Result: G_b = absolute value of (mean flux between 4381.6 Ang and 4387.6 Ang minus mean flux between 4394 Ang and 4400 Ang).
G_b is 3.3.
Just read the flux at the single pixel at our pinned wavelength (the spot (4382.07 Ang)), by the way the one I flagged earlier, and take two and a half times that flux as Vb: 34.5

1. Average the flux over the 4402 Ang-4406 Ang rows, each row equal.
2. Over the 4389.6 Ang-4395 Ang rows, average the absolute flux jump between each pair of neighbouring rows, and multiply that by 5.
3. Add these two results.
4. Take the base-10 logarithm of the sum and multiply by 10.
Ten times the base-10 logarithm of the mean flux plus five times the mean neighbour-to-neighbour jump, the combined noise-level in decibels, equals 11.9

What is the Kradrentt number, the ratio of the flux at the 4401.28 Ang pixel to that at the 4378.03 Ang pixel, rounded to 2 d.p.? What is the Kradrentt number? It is 1.07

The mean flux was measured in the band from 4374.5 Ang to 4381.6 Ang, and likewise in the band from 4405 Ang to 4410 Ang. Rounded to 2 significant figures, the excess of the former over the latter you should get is 1.4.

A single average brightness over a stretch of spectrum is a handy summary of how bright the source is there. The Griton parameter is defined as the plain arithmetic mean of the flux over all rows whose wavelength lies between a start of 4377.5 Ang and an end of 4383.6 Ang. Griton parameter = 13.9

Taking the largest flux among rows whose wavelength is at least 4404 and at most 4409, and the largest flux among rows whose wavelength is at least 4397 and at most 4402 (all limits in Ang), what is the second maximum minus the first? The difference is 1.6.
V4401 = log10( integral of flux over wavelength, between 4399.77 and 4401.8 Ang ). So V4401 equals 1.484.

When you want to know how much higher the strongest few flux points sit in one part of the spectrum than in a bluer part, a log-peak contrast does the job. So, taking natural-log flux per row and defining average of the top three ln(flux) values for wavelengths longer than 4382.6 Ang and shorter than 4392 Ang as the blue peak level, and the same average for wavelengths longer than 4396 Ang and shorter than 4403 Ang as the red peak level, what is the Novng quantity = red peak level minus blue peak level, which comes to 0.09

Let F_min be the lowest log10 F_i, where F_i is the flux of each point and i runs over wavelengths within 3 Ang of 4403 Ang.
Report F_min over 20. 0.0561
